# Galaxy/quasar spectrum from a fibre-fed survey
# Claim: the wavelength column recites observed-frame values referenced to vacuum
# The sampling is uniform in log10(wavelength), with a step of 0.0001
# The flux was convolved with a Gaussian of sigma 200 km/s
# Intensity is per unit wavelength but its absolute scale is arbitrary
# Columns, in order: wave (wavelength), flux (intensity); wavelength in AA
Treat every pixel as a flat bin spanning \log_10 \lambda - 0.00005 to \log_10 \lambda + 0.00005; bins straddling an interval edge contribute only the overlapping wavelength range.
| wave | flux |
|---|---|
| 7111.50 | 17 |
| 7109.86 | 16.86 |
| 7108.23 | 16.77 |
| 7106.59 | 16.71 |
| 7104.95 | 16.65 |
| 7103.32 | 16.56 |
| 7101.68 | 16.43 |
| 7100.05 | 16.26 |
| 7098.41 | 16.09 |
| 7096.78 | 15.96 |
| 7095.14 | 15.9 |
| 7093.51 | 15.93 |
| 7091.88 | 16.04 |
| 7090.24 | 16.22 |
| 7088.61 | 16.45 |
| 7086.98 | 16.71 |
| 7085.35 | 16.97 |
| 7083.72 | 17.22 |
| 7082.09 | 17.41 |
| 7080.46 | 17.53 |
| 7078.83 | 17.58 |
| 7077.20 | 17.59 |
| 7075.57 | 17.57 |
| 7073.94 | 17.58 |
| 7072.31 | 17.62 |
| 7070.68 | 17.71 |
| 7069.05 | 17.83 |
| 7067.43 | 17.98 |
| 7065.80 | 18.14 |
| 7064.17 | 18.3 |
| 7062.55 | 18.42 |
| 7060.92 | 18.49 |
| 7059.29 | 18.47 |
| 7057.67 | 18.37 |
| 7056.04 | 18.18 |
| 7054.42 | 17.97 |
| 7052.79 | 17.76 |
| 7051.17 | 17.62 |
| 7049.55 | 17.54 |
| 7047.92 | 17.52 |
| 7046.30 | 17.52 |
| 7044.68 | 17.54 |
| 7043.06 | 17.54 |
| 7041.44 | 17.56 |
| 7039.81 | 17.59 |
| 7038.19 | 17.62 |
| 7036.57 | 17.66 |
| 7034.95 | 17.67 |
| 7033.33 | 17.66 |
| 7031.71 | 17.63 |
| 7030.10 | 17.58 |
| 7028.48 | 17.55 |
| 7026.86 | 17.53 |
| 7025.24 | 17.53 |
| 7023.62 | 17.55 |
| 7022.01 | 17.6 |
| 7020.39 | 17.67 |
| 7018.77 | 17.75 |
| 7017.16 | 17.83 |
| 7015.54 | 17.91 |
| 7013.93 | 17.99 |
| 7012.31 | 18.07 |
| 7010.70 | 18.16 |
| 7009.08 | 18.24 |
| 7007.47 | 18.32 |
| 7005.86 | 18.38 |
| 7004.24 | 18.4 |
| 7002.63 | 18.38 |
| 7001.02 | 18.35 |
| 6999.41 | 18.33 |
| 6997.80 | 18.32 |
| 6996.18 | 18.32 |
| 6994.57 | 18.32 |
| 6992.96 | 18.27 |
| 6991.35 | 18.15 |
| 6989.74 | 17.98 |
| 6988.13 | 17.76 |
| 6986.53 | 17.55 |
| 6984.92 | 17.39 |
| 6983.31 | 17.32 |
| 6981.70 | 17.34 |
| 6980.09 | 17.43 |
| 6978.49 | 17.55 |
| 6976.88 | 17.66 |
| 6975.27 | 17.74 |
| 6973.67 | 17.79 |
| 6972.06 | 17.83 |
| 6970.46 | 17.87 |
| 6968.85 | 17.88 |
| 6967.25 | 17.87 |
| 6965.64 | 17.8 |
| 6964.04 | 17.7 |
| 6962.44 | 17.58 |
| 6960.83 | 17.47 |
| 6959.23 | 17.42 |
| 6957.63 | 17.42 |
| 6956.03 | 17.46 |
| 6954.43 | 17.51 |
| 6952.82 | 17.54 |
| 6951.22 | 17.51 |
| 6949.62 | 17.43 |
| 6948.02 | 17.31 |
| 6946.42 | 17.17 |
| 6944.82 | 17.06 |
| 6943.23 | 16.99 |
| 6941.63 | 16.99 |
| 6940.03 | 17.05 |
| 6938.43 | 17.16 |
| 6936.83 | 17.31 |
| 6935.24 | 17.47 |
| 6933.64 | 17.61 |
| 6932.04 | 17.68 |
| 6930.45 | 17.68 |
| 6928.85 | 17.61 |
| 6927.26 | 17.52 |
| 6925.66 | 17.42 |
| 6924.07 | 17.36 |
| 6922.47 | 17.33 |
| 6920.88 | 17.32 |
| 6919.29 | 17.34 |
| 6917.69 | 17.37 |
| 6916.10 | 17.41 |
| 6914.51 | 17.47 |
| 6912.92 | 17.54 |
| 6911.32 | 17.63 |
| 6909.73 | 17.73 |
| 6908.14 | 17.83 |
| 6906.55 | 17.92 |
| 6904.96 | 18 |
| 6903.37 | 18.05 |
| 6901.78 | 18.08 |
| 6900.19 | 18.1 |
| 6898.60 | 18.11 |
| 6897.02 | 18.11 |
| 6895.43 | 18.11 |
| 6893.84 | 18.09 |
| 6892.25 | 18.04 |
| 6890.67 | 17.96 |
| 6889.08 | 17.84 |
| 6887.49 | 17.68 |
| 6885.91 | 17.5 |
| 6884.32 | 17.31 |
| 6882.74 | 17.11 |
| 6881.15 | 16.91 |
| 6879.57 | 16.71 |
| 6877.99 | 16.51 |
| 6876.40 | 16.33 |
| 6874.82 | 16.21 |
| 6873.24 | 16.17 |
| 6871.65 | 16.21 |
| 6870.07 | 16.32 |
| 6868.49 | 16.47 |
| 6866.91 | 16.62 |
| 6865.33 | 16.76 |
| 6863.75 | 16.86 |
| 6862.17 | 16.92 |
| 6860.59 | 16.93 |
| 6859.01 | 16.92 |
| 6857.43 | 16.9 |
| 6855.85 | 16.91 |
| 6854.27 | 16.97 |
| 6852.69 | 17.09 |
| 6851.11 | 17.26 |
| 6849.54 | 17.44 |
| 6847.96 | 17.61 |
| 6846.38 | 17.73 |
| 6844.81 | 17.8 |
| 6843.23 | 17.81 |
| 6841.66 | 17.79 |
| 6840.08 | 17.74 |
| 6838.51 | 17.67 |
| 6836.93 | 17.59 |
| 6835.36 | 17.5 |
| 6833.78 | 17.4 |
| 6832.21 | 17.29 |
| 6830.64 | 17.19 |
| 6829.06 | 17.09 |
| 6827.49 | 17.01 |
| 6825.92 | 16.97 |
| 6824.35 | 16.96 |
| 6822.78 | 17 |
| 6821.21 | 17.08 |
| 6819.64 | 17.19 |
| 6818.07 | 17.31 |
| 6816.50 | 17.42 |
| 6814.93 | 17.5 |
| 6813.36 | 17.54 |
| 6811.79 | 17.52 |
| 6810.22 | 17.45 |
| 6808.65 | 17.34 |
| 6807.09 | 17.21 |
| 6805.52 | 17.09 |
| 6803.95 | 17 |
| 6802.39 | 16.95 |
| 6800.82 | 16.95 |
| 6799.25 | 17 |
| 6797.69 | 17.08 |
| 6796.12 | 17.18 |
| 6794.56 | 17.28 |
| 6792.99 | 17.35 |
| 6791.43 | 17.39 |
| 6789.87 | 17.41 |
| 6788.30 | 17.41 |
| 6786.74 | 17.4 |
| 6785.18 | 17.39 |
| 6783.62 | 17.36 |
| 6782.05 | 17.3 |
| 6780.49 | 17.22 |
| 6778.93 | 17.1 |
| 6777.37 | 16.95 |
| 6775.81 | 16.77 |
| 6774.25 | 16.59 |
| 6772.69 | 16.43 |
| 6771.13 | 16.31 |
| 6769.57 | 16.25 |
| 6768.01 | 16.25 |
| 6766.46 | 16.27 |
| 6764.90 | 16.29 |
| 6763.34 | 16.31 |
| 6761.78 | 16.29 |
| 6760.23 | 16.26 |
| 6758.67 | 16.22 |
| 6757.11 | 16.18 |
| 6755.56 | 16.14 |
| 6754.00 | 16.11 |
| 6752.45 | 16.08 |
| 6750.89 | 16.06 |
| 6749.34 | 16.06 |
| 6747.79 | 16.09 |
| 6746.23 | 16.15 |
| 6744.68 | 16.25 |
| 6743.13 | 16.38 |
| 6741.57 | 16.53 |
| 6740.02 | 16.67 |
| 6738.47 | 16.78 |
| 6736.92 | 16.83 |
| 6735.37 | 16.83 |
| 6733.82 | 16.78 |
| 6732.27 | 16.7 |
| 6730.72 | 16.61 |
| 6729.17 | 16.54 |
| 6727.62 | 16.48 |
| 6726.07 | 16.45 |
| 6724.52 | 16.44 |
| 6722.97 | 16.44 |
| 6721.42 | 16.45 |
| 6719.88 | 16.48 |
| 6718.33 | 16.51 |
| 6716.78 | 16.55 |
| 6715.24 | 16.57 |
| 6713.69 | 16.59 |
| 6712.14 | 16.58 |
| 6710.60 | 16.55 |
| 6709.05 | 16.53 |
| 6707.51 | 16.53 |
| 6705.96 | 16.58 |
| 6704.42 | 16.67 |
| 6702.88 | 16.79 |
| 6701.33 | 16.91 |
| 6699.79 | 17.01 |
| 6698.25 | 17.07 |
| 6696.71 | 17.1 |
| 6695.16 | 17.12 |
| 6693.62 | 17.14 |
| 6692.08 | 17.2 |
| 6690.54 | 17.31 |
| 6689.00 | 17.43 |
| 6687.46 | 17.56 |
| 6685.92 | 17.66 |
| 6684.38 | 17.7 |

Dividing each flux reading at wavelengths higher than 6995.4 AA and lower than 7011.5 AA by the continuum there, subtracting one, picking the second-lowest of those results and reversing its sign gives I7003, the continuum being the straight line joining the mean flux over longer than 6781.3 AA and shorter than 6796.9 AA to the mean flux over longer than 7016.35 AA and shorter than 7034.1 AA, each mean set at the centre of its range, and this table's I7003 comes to -0.036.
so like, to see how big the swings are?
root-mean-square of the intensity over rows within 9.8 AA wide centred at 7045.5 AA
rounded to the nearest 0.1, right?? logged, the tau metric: 17.5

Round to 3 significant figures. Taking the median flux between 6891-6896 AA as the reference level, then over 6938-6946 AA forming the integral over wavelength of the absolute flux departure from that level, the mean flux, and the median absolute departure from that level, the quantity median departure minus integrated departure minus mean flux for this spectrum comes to -24.3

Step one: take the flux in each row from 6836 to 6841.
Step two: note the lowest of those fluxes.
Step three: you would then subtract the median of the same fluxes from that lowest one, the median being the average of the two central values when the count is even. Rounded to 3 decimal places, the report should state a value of -0.080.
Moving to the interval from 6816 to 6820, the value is -0.120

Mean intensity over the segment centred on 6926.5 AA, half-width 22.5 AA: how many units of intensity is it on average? 17.4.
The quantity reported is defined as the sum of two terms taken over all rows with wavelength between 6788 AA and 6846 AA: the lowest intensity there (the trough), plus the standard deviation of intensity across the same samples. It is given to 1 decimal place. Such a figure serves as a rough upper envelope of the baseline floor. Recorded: 17.2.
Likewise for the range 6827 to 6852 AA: 17.3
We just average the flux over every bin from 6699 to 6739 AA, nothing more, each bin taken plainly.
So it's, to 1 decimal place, 16.6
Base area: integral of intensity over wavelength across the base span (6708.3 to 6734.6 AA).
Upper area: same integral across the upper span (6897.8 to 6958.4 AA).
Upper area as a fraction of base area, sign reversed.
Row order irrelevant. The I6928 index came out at -2.4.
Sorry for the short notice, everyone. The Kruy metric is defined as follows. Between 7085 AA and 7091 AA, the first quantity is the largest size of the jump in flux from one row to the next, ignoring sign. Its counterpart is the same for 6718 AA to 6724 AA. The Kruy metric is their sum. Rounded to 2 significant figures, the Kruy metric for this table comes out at 0.29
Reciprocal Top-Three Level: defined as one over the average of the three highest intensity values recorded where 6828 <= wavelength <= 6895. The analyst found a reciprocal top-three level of 0.0555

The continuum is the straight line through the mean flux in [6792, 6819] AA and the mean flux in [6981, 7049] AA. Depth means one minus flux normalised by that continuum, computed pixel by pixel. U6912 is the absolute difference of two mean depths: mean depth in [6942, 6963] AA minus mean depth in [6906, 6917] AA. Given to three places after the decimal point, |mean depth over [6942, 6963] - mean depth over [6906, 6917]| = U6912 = 0.022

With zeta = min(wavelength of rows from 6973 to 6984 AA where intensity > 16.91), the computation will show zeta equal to 6973.67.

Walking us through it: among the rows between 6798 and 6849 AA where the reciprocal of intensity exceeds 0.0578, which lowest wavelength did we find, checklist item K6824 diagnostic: 6799.25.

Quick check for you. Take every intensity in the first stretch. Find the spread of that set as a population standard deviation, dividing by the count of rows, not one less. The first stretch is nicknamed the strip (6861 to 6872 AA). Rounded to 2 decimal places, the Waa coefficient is 0.25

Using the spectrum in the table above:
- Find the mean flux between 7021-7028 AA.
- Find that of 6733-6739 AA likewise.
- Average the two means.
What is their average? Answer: 17.2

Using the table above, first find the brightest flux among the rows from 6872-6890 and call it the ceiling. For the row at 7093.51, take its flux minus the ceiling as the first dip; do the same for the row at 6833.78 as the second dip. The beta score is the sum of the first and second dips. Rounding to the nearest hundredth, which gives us -2.35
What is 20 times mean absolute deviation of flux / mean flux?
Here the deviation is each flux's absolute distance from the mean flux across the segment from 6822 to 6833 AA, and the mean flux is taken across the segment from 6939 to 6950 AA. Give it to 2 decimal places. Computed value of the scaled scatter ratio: 0.12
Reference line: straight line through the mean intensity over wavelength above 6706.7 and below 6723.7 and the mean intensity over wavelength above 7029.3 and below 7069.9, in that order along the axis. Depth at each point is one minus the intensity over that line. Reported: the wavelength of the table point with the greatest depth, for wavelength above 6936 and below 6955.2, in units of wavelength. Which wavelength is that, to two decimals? 6943.23 AA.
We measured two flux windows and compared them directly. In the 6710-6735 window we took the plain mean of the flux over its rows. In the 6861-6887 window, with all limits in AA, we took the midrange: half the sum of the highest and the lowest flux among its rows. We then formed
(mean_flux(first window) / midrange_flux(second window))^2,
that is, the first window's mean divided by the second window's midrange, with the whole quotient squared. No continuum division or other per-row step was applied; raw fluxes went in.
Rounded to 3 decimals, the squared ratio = 0.966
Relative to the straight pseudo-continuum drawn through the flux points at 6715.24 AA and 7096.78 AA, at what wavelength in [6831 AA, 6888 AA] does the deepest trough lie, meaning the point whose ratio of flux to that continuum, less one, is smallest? 6873.24 AA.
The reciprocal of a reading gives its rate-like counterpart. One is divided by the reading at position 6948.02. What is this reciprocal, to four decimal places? 0.0578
